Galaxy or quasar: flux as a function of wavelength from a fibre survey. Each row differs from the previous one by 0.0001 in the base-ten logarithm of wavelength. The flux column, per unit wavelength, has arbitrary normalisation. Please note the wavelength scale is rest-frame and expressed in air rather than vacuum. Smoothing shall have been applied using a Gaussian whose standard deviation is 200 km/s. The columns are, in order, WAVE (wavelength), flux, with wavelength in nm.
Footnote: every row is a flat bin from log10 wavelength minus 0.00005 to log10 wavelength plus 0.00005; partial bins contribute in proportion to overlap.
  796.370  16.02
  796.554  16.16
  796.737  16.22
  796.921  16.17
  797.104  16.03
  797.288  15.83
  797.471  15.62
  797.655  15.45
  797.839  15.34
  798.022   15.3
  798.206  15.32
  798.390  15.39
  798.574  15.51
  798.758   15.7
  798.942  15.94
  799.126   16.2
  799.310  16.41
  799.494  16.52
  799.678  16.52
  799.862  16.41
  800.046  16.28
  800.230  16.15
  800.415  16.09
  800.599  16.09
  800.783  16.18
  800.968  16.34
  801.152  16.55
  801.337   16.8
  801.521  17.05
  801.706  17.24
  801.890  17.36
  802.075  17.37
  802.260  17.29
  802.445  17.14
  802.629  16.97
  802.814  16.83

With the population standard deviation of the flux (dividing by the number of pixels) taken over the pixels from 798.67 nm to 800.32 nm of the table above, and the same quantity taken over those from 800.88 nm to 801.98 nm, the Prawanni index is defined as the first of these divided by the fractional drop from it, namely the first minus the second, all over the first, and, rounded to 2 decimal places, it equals -0.65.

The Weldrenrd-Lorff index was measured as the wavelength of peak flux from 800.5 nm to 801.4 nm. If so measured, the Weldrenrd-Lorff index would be 801.337 nm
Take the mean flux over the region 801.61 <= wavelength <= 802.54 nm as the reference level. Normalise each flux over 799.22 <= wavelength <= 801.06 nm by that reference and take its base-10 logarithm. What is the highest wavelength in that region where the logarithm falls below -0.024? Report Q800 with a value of 800.968 nm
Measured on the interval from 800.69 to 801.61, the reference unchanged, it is 800.968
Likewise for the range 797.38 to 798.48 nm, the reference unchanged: 798.390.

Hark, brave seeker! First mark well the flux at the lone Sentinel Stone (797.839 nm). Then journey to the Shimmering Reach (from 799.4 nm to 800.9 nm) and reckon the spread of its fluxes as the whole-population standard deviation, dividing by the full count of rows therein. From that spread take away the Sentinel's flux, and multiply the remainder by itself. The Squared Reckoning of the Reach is 230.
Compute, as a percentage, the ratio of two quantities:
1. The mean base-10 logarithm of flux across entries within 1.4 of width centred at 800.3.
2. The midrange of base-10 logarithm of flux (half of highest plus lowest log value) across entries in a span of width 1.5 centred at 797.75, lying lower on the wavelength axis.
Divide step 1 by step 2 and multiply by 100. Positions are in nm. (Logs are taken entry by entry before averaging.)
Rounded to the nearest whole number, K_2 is 101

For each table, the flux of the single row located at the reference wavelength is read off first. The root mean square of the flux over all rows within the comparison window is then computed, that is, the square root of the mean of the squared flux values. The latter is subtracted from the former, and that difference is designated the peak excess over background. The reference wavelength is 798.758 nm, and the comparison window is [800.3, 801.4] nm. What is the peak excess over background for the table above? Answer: -0.6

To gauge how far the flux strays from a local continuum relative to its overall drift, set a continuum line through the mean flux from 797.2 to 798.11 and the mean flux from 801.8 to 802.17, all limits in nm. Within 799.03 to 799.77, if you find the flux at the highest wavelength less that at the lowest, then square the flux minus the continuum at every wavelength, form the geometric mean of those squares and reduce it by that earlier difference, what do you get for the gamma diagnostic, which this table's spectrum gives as -0.3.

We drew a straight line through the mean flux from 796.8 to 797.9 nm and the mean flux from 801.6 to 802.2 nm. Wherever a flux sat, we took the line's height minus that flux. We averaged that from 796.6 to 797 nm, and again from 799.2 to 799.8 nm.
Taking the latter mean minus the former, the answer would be 0.6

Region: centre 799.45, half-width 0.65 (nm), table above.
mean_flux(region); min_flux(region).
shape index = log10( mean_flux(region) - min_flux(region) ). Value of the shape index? -0.4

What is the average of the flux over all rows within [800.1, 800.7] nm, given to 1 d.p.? 16.1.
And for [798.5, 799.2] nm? 15.8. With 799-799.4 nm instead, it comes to 16.3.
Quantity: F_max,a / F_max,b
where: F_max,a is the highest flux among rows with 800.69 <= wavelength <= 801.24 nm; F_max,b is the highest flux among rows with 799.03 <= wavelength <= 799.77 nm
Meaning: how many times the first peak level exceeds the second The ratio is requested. 1.00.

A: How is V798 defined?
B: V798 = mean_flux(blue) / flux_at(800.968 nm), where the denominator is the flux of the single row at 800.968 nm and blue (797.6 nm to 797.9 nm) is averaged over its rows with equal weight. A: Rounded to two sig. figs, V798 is 0.94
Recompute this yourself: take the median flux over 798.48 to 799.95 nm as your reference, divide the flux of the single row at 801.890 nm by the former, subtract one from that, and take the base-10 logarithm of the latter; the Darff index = -1.19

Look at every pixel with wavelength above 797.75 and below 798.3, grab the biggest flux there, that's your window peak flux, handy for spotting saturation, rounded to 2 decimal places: 15.34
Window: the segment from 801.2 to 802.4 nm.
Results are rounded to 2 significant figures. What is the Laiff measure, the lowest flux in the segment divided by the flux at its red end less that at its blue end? 34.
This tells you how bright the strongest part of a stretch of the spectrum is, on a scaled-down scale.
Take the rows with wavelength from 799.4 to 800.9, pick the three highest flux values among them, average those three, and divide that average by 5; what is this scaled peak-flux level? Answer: 3.30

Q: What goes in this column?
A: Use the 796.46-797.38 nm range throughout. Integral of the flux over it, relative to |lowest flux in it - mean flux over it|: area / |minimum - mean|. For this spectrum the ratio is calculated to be 59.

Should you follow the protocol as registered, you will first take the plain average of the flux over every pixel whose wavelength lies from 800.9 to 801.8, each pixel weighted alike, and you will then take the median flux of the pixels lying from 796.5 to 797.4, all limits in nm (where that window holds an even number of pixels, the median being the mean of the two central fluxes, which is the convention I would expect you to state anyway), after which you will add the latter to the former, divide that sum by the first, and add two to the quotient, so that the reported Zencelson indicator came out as 3.96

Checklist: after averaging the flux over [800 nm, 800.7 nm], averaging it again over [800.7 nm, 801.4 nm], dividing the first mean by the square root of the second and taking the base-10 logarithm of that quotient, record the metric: 0.600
